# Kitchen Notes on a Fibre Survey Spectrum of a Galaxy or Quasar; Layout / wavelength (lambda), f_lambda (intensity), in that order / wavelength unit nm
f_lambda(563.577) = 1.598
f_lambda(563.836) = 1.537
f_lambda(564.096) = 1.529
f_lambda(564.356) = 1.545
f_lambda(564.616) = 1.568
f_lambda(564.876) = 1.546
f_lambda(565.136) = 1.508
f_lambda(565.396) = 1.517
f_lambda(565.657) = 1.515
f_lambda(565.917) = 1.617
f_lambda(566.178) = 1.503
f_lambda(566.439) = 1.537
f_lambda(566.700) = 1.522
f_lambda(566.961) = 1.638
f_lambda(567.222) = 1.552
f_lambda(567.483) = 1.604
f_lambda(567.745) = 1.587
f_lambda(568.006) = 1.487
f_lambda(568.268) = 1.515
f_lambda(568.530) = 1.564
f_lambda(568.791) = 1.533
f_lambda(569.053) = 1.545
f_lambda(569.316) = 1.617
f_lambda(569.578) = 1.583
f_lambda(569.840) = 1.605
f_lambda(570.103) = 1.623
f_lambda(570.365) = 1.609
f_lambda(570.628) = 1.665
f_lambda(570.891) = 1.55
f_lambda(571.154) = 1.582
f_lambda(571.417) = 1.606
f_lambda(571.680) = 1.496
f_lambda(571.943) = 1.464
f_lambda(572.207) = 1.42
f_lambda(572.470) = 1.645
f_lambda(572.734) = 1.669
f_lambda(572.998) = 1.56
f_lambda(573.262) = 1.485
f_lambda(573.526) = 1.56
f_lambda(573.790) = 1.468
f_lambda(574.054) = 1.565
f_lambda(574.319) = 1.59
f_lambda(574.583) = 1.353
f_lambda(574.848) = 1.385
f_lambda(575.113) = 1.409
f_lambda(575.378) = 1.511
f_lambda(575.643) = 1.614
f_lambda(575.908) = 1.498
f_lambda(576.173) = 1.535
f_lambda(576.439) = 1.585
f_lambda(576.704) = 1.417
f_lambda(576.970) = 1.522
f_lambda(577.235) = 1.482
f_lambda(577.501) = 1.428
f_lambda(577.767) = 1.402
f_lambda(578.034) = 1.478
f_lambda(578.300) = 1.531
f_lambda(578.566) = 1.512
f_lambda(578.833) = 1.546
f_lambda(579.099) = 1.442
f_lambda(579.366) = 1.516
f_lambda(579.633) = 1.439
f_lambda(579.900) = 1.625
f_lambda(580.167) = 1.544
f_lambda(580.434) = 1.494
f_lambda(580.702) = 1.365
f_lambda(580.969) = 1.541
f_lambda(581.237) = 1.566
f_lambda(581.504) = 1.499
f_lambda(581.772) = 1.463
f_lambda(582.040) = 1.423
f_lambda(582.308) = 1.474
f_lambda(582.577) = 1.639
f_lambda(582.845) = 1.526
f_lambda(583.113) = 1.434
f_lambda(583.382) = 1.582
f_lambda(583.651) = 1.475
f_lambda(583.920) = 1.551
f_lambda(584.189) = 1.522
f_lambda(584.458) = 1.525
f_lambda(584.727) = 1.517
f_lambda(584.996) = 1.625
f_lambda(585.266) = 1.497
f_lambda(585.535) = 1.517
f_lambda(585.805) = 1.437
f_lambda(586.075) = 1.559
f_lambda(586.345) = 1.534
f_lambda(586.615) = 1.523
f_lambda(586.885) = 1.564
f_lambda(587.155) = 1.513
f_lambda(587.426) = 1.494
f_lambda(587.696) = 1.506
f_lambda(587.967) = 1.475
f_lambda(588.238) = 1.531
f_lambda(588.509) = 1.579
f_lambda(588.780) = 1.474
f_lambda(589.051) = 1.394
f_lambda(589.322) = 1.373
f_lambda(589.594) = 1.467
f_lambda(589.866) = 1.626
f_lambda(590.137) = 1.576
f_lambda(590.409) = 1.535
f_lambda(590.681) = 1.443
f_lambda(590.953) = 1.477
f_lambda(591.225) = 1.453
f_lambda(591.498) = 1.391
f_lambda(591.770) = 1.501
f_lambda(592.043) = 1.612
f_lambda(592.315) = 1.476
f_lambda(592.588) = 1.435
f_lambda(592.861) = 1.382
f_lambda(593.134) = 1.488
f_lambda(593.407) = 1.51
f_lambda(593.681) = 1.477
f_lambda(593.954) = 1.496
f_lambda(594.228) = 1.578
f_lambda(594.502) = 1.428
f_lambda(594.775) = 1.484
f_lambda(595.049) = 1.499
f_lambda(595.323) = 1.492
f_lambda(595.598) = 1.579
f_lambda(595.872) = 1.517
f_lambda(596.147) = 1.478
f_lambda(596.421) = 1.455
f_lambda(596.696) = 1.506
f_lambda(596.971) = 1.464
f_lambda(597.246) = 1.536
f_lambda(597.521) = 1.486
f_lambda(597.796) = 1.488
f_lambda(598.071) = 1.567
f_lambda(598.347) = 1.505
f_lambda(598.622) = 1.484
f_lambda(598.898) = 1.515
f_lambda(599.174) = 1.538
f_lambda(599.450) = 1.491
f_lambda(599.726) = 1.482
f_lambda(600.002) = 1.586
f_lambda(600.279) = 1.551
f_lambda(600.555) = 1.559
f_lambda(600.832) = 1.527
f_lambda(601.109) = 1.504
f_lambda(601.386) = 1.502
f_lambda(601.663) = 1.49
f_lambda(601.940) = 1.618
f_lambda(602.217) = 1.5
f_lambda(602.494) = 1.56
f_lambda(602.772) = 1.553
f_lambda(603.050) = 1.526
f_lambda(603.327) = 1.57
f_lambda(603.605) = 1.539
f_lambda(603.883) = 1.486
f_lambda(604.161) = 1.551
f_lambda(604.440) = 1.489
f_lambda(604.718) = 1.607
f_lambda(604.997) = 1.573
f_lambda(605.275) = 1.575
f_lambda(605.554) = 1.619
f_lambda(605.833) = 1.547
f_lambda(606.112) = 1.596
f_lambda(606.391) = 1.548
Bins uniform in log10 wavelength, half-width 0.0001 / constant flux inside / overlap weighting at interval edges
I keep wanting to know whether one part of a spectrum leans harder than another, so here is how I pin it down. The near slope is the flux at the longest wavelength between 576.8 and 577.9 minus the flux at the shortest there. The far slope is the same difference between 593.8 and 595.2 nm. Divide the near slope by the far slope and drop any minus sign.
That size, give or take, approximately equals 40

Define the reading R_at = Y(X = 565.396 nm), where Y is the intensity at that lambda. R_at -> 1.517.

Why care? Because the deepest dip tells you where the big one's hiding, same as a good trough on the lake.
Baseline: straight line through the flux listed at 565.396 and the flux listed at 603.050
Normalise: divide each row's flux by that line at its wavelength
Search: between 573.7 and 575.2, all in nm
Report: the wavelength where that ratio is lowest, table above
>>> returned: 574.583 nm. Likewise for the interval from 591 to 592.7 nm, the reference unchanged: 591.498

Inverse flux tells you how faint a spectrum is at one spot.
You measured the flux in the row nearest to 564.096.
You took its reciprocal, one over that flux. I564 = 0.65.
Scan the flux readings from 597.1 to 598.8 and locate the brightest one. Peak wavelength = 598.071 nm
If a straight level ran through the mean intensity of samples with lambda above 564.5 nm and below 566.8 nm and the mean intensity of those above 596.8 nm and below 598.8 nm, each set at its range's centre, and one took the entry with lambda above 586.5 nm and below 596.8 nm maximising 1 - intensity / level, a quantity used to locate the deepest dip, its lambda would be 589.322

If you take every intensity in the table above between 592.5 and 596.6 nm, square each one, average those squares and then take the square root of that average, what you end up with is 1.49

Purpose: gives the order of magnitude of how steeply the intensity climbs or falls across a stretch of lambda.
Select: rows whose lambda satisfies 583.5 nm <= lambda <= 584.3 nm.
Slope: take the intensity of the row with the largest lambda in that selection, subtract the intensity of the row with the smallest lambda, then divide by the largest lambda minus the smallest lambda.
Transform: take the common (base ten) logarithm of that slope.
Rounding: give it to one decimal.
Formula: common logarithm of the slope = -1.1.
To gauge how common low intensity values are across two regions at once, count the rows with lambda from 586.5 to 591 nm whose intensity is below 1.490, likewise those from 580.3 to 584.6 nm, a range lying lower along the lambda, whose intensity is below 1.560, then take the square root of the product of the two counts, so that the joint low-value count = 9.5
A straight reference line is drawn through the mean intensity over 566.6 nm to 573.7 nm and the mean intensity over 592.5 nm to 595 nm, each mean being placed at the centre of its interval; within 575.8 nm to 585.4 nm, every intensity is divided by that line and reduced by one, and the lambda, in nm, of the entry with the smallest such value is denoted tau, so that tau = 580.702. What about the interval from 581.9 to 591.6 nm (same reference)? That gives 589.322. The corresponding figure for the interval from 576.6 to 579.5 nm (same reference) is 577.767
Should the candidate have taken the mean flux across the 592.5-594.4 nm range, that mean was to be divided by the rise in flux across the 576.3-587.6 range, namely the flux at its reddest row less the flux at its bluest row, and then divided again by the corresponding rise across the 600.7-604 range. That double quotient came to 397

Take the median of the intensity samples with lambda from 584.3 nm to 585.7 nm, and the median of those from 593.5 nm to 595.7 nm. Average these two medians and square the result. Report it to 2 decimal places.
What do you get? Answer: 2.27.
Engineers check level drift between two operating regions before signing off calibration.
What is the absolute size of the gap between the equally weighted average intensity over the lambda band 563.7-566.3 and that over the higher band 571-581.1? 0.031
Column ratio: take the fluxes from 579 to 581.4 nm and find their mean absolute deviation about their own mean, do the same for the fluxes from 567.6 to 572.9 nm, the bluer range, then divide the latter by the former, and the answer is 0.9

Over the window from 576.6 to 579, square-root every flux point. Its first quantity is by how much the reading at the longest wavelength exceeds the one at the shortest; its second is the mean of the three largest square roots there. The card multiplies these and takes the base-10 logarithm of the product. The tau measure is -1.2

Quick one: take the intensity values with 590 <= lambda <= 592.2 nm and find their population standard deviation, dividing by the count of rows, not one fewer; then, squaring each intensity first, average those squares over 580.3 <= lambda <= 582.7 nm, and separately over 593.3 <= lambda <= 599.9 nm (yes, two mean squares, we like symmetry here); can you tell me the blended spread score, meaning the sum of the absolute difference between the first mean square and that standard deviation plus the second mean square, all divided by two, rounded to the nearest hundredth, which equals 2.22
